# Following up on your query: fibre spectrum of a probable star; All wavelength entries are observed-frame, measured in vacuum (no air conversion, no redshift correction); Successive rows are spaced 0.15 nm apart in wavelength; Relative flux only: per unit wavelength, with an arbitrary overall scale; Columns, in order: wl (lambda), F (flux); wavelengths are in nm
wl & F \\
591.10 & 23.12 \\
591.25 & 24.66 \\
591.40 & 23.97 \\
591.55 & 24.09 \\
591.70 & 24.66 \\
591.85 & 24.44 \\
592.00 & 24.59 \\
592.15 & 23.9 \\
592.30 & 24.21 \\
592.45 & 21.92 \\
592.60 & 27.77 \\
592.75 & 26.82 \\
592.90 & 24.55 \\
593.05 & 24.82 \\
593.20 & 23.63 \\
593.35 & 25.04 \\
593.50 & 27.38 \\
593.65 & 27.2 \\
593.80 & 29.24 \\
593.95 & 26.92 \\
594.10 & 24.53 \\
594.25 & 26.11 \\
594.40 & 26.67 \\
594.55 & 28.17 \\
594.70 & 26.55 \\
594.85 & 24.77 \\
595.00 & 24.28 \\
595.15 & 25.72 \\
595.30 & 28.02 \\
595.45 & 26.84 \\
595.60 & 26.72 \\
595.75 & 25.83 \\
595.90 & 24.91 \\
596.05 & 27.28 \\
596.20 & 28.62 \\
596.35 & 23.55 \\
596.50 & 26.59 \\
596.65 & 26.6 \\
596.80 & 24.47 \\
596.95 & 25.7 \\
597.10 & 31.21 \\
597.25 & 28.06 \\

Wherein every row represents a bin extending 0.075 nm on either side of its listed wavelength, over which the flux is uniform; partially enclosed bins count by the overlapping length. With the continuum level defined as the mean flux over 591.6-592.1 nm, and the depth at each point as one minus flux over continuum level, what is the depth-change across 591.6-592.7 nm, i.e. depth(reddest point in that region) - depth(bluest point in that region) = -0.13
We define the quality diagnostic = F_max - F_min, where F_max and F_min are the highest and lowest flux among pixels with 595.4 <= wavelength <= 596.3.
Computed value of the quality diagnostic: 3.7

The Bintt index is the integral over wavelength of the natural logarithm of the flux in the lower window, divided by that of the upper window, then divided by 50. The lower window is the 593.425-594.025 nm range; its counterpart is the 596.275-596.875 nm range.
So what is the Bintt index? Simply 0.0206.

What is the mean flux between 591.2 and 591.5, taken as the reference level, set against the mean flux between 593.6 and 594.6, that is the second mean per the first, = 1.11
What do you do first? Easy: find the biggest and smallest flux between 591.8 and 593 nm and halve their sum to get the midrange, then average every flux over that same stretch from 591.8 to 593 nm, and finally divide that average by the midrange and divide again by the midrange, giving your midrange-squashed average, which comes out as 0.0401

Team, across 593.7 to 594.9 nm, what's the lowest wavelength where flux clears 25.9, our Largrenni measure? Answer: 593.80 nm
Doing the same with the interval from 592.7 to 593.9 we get 592.75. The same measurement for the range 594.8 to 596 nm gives 595.30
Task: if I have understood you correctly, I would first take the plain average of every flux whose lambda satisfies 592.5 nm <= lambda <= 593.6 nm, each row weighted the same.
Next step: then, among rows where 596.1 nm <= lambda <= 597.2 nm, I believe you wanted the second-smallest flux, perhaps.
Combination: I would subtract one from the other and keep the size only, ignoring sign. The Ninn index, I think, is 1.2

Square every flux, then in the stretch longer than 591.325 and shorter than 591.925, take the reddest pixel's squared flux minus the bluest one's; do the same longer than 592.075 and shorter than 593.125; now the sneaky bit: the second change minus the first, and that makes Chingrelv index 22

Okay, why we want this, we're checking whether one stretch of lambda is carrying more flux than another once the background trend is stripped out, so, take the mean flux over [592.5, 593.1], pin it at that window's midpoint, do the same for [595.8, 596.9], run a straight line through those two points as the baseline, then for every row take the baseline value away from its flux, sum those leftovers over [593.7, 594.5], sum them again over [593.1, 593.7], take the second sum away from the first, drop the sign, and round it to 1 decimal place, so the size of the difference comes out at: 4.2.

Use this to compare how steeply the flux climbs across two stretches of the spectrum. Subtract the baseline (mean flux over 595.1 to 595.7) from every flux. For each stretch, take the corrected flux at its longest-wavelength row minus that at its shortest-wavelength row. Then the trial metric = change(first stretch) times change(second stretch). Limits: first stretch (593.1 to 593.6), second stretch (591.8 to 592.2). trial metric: -2.0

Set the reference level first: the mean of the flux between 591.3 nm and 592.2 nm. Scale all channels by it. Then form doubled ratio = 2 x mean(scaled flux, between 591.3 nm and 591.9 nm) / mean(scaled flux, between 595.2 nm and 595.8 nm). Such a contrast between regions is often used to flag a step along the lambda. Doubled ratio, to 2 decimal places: 1.81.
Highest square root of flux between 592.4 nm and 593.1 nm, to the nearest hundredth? 5.27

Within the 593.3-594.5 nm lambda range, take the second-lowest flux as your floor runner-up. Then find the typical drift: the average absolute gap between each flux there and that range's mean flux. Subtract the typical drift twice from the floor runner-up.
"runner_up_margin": 22.9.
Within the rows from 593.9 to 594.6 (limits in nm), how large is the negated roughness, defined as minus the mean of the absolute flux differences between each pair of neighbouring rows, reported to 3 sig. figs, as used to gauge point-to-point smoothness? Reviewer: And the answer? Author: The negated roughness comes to -1.51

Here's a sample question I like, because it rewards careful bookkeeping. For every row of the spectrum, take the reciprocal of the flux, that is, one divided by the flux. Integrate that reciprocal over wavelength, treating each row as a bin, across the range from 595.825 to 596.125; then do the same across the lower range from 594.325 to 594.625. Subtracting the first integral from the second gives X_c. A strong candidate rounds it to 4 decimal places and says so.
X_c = -0.0006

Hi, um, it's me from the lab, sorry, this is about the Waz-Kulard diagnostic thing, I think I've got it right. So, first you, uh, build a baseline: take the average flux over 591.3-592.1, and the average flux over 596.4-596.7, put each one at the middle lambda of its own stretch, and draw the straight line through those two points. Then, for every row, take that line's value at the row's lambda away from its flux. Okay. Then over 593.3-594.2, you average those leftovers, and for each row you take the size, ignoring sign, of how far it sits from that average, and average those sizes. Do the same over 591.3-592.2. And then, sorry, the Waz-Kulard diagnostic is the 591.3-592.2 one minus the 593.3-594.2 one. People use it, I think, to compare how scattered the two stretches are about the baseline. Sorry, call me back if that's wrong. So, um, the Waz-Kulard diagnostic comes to -1.0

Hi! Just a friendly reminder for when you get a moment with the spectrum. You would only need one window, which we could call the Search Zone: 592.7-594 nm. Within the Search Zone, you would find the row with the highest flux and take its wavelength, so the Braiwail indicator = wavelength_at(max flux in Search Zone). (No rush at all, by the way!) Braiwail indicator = 593.80 nm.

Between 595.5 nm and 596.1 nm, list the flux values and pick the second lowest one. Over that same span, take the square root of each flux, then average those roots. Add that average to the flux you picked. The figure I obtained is 30.9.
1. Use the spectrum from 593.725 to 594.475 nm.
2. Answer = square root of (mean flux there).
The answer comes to 5.17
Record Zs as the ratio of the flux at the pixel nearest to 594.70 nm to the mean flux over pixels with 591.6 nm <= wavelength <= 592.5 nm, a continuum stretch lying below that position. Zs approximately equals 1.11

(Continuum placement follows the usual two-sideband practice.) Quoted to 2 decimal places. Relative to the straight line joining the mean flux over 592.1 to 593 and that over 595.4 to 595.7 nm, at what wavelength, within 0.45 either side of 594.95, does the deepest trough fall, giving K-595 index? 595.00 nm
